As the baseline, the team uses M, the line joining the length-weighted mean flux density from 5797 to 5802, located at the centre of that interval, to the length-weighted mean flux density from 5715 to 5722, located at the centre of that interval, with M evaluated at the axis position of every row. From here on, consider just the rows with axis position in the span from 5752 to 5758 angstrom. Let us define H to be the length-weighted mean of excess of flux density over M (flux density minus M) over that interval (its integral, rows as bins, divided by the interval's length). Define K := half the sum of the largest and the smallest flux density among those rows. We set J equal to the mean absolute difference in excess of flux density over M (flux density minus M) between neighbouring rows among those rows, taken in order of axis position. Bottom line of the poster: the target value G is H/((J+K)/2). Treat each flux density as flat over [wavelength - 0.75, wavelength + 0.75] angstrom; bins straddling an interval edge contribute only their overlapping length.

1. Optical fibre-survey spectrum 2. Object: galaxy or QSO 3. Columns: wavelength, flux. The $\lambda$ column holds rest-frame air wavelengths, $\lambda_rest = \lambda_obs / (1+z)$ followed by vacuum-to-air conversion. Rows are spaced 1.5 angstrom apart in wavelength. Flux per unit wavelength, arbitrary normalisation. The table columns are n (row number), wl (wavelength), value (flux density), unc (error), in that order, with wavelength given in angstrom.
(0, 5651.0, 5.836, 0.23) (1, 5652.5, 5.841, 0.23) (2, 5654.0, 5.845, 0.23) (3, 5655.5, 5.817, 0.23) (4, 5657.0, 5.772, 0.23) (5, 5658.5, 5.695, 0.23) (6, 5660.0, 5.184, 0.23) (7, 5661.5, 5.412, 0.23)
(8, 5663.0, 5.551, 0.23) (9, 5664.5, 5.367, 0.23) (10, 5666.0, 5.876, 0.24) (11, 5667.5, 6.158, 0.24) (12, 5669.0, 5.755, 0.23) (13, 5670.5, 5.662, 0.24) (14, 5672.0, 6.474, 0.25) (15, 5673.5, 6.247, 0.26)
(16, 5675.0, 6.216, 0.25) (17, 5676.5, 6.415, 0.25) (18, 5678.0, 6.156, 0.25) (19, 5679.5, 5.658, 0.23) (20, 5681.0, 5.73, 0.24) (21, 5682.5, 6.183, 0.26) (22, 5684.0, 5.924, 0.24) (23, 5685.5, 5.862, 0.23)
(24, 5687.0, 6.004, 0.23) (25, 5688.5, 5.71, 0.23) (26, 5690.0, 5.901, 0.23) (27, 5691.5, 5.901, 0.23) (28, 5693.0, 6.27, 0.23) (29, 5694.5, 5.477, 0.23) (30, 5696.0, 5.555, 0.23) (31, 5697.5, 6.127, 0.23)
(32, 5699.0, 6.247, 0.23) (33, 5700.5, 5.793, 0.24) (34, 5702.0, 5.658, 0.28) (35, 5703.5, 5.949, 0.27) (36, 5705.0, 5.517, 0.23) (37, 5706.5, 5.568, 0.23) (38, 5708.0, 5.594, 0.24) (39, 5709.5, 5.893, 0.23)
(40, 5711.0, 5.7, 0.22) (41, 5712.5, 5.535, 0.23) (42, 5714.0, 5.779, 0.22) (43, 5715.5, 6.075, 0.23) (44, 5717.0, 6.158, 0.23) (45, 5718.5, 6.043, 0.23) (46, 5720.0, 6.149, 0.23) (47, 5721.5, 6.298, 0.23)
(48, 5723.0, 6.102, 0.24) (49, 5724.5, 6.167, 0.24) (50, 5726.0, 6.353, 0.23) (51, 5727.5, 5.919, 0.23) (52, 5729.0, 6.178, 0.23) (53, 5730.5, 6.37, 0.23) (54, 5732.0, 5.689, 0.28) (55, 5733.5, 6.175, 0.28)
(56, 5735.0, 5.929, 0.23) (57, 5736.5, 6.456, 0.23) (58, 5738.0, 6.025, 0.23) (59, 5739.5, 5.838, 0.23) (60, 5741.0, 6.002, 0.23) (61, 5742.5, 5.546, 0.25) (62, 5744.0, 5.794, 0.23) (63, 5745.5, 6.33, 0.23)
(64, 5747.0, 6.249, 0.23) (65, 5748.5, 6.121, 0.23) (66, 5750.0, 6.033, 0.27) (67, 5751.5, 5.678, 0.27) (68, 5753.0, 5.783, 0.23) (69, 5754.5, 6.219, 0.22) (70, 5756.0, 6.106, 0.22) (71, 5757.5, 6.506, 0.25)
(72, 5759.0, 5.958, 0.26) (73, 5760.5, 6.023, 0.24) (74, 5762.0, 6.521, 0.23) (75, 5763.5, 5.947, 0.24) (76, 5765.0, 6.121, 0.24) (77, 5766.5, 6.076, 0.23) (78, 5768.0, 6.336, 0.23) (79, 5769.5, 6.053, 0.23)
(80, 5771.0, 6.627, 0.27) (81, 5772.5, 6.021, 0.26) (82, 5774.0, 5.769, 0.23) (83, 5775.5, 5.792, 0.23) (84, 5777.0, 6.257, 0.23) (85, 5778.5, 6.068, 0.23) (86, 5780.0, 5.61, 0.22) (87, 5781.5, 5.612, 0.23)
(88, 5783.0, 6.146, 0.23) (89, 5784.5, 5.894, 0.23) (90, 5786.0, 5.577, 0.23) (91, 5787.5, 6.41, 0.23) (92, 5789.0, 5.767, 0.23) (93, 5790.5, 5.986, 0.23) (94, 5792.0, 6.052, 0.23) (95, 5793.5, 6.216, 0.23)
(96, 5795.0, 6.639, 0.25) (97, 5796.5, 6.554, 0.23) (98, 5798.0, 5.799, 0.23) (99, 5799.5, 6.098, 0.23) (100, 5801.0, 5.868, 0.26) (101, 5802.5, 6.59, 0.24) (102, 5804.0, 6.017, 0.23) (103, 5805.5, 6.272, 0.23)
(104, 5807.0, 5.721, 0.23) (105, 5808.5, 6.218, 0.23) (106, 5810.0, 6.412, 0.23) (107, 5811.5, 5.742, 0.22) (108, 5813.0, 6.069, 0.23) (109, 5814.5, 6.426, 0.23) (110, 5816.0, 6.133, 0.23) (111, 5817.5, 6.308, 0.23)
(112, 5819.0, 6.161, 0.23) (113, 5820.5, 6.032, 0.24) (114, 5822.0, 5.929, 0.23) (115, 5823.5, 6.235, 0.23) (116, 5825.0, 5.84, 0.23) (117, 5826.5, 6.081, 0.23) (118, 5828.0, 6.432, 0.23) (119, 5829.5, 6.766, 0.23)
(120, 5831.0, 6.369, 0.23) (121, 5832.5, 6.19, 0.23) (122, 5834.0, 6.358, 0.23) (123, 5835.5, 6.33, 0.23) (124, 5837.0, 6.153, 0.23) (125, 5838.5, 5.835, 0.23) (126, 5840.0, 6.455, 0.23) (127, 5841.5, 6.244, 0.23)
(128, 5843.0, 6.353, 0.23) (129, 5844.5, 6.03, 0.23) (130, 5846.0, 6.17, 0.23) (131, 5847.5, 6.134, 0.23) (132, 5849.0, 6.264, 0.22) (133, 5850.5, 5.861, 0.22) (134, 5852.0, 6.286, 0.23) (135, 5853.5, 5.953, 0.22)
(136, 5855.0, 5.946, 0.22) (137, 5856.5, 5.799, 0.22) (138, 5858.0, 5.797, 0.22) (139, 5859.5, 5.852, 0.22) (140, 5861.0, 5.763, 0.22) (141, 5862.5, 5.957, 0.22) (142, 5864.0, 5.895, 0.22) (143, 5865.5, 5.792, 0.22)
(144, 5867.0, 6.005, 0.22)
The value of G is 0.01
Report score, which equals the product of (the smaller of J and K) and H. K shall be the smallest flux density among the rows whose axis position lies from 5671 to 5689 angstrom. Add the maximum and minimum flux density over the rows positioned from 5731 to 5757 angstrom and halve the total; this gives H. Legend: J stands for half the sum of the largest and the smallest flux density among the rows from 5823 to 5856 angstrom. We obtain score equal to 34.0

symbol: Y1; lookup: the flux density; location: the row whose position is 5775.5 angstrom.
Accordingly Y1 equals 5.792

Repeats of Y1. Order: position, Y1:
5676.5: 6.415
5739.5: 5.838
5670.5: 5.662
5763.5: 5.947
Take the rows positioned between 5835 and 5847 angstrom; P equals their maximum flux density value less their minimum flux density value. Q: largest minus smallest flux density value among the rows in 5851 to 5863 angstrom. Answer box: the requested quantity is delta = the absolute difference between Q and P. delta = 0.097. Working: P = 0.62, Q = 0.523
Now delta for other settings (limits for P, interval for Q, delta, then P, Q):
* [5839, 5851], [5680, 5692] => 0.121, 0.59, 0.473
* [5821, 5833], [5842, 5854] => 0.434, 0.93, 0.492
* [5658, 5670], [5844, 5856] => 0.549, 0.97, 0.425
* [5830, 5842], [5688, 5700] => 0.173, 0.62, 0.793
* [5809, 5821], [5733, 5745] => 0.226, 0.68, 0.910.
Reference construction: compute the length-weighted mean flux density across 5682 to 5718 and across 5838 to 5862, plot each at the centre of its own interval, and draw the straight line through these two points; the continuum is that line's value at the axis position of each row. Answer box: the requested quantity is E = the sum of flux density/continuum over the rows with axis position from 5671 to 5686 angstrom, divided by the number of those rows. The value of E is 1.05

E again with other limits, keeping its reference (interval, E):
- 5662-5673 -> 1.01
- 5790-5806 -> 1.04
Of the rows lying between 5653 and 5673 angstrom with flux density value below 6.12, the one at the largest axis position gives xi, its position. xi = 5670.5 angstrom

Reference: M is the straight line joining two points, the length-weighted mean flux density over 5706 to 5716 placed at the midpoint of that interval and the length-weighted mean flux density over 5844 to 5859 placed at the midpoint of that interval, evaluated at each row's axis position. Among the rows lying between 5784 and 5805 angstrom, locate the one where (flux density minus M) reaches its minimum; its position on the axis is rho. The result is 5786.0 angstrom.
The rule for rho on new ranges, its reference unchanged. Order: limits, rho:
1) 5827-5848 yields 5838.5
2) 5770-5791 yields 5786.0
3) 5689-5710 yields 5694.5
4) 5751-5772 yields 5751.5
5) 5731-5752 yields 5742.5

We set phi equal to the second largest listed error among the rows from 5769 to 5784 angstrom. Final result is 0.260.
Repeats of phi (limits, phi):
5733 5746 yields 0.250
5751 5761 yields 0.260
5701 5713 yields 0.270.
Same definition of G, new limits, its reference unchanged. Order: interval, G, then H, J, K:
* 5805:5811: 0.05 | 0.16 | 0.41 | 6.07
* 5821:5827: 0.02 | 0.08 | 0.31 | 6.04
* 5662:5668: -0.18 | -0.54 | 0.33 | 5.76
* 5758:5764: 0.02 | 0.08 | 0.38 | 6.23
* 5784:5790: -0.03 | -0.09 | 0.60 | 5.99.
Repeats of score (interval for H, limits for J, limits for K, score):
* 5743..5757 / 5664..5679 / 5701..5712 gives 33.1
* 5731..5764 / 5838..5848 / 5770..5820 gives 33.6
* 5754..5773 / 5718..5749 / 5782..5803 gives 35.1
